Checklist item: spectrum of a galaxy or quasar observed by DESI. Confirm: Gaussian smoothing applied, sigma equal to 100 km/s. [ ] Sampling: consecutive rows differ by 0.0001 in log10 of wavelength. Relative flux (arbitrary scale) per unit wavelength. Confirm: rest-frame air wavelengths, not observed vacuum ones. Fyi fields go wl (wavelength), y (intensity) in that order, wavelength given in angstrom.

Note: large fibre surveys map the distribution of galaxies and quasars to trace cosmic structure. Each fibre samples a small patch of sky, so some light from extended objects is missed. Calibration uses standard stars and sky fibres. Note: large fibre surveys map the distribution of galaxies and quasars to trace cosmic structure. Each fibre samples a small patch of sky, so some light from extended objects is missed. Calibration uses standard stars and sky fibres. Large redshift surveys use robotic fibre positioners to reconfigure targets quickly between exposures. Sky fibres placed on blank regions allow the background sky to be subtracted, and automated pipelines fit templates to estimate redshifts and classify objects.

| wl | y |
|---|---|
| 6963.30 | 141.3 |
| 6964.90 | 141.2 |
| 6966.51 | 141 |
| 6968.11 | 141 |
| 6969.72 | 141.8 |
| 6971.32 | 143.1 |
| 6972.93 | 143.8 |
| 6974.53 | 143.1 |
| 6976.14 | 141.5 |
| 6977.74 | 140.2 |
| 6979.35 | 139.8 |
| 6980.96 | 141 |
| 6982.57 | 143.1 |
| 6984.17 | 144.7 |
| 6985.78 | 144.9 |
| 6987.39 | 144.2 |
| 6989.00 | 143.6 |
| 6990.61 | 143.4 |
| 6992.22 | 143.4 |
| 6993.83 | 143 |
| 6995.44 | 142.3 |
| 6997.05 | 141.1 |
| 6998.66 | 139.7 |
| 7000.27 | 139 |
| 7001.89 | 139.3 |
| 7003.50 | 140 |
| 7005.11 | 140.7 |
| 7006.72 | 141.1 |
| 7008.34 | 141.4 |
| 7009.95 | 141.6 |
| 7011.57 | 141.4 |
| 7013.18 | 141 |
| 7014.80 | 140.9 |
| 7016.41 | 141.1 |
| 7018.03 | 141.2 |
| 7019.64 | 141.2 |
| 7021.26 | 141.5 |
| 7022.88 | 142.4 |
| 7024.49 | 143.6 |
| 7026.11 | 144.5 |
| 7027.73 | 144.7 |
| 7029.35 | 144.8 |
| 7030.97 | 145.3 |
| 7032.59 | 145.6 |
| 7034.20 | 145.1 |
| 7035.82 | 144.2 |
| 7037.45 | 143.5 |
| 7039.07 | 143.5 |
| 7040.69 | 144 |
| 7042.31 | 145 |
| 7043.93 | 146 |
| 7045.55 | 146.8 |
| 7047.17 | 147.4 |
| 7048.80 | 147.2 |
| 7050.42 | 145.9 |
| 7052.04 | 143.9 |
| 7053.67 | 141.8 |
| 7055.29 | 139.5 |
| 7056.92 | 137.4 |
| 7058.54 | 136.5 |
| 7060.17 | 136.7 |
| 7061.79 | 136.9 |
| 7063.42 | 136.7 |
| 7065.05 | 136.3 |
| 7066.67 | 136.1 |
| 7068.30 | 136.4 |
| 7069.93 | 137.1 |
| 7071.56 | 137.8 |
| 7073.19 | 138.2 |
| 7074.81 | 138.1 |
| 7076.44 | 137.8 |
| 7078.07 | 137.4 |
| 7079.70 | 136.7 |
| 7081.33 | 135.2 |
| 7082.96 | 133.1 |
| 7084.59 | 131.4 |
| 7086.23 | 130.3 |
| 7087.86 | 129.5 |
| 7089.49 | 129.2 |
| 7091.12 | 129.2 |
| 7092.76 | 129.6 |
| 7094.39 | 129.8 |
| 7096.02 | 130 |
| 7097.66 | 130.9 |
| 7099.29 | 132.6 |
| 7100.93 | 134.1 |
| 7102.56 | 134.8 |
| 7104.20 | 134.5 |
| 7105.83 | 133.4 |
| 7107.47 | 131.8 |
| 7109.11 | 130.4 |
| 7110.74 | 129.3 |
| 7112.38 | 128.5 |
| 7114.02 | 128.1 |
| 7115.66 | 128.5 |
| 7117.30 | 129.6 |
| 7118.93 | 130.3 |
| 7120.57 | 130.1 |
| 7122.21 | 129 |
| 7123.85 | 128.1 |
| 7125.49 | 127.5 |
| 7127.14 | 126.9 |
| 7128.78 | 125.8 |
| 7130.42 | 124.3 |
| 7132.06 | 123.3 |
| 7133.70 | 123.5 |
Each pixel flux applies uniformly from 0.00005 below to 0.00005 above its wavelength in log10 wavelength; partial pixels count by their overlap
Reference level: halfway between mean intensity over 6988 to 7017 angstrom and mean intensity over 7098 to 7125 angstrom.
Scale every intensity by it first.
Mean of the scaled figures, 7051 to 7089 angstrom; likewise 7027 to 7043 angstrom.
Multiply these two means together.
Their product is 1.07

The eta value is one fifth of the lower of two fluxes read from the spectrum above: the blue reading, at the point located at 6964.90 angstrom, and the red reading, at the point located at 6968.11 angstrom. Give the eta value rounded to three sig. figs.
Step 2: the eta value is 28.2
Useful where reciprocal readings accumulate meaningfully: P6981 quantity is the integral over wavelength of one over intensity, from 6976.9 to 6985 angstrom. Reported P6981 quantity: 0.057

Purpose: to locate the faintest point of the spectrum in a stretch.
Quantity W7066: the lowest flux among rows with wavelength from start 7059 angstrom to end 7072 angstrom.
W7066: 136.1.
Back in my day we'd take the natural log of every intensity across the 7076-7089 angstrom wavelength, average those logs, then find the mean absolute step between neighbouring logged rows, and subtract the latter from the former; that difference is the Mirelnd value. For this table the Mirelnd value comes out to 4.89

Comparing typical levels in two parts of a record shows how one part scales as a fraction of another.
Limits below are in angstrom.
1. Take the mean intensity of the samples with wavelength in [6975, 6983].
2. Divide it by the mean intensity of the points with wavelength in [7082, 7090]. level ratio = 1.08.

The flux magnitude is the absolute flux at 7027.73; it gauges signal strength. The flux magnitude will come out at 145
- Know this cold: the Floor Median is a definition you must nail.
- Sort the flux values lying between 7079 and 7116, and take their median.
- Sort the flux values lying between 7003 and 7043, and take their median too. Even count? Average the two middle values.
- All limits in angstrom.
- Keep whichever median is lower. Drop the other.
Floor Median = 130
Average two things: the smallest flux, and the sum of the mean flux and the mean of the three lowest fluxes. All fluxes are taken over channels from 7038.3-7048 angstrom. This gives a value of 217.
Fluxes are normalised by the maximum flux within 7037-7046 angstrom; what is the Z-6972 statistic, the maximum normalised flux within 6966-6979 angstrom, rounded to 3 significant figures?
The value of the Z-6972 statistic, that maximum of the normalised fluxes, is 0.980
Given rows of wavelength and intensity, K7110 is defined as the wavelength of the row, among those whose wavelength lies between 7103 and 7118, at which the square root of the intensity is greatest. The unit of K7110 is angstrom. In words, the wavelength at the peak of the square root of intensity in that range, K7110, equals 7104.20 angstrom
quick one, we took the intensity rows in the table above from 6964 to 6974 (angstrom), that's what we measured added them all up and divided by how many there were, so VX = 142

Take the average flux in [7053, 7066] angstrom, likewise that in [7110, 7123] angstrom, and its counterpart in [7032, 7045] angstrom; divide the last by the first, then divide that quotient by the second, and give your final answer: 0.0081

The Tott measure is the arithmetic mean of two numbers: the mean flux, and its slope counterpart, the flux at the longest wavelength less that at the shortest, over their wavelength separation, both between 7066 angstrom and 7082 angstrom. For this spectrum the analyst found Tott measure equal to 68.5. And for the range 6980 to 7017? 70.9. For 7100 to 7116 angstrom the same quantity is 65.5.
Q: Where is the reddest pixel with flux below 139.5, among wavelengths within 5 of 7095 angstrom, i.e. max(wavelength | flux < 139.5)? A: 7099.29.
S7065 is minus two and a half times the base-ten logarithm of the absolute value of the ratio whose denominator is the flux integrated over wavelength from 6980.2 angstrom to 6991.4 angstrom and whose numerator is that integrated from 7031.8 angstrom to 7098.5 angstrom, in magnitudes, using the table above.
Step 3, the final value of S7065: -1.9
